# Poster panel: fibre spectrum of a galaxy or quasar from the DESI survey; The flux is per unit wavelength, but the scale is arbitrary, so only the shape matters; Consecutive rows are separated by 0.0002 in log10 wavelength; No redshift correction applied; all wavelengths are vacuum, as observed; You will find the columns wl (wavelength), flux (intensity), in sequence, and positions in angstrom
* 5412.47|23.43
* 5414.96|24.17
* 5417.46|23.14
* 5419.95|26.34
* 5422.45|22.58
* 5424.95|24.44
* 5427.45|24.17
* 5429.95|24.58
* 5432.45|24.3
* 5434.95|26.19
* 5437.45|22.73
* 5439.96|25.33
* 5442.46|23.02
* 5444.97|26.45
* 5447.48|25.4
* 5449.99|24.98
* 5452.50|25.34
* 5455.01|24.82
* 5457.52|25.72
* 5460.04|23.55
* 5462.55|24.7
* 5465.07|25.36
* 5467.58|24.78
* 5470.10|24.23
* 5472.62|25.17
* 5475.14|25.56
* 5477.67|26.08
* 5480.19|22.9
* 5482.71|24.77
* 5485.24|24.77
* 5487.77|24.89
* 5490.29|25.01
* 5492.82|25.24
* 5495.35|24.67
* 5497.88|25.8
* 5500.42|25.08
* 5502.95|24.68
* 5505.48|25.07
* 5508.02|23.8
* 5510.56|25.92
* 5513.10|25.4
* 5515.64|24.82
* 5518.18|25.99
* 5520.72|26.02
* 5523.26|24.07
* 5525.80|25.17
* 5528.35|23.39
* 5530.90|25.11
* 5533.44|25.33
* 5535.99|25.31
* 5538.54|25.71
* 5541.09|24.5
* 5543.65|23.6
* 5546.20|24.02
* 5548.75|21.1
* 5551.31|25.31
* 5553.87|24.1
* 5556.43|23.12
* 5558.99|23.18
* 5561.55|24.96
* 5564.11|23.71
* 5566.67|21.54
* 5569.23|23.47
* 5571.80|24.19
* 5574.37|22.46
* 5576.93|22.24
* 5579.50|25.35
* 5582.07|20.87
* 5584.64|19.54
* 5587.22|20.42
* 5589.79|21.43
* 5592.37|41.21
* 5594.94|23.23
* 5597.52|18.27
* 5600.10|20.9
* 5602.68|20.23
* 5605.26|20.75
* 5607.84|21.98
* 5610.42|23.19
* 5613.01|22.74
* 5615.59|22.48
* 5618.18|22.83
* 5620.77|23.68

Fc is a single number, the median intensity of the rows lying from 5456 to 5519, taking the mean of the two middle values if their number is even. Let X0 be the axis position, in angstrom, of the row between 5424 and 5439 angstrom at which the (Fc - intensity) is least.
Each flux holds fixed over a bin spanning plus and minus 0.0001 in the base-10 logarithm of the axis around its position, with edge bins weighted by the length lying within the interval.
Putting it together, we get 5434.95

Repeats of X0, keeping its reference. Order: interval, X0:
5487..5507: 5497.88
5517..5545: 5520.72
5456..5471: 5457.52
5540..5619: 5592.37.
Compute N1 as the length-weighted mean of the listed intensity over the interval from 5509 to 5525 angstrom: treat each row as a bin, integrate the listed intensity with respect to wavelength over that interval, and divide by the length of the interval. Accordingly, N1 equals 25.3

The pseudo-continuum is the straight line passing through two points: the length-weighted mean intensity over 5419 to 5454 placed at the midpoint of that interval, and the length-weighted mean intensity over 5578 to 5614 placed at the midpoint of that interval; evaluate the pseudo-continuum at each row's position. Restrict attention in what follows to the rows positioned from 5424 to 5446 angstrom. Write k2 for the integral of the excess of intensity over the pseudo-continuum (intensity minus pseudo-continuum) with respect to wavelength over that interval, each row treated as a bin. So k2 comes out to -3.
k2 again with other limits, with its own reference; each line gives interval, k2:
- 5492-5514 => 25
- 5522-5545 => 26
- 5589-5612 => 16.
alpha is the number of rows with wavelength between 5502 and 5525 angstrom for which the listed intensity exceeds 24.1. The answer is 7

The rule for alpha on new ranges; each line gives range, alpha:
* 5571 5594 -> 3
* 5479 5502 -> 8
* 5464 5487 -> 8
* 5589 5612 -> 1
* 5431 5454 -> 7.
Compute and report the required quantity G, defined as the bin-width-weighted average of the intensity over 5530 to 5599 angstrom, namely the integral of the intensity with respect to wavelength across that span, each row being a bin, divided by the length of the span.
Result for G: 23.8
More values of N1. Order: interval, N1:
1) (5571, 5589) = 22.1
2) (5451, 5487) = 24.8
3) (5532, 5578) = 23.8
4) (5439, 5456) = 25.1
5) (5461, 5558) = 24.7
